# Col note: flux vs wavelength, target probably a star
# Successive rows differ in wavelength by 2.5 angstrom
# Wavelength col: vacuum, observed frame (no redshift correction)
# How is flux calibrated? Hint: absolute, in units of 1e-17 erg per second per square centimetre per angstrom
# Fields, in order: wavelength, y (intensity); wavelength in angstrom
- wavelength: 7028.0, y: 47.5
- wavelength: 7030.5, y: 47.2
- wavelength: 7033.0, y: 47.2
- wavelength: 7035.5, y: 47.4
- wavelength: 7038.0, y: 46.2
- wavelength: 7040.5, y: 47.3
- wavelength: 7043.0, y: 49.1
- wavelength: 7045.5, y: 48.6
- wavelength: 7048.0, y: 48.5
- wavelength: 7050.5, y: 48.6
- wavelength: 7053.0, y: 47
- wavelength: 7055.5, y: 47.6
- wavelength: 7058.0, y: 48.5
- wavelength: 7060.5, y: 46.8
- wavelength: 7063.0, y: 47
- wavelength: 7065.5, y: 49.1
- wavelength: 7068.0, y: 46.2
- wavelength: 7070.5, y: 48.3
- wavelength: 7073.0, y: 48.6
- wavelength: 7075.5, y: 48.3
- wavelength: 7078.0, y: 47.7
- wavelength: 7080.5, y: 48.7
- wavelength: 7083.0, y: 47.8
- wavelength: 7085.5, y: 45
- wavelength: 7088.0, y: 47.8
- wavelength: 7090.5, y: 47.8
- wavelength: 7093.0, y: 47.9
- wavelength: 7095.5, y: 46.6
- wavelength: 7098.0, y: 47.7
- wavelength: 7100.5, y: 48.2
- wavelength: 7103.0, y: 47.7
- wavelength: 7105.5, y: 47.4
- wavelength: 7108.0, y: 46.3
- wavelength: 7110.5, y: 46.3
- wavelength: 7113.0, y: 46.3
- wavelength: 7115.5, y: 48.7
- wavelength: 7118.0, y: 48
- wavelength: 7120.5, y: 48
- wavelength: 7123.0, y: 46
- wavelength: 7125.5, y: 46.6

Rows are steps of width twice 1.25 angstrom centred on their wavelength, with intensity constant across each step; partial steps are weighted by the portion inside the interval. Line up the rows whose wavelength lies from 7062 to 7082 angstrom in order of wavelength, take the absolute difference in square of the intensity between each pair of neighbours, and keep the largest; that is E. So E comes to 276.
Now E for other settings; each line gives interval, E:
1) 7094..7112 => 104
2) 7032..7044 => 174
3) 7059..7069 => 276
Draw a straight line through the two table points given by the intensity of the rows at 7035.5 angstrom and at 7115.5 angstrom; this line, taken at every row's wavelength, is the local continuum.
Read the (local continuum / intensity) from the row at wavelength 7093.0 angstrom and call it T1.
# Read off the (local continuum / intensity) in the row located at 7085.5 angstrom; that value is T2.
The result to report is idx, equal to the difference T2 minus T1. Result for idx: 0.06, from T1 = 1.01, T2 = 1.07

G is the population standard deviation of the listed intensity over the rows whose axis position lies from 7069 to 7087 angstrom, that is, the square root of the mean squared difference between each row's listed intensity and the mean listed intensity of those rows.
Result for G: 1.2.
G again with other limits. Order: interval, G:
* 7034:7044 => 1.0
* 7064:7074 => 1.1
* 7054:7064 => 0.7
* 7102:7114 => 0.6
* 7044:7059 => 0.6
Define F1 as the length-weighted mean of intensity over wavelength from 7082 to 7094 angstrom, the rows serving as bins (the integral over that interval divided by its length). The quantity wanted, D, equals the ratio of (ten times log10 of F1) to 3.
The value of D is 5.58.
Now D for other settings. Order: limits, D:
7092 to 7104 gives 5.59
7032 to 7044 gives 5.59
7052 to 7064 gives 5.59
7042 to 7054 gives 5.62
